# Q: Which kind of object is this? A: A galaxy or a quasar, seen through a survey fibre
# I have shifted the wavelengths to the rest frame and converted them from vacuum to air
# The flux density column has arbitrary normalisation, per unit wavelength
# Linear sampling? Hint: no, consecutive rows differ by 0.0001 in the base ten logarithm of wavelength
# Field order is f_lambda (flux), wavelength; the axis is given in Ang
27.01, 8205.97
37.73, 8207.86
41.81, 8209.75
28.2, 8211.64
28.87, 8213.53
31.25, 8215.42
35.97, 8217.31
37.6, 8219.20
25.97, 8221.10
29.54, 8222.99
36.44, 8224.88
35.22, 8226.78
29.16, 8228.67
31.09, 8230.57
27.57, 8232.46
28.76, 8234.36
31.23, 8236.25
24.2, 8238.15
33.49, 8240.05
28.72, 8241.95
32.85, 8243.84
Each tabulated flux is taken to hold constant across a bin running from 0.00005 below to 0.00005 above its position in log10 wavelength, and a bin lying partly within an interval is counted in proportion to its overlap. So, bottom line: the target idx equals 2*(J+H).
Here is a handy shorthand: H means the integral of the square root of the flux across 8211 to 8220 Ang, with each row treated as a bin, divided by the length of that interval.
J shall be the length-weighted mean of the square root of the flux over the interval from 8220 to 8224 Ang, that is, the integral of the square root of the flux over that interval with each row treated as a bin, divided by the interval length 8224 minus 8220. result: 22.0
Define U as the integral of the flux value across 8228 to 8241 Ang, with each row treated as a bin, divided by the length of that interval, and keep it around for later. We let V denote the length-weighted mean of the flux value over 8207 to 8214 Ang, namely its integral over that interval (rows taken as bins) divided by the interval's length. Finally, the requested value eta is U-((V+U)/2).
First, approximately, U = 29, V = 34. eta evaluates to -3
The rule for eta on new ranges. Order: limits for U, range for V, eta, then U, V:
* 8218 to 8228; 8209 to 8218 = 0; 33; 33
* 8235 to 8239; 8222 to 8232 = -2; 28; 32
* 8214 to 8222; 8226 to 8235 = 1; 33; 30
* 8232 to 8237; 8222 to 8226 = -2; 29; 33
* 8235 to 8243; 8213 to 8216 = 0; 29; 30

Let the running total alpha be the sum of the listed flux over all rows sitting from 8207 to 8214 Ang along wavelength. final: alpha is 137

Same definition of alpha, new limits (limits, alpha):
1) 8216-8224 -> 129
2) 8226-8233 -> 123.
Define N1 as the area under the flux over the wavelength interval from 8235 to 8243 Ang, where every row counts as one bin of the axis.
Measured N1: 236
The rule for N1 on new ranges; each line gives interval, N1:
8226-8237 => 335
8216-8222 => 199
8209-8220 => 372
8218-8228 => 329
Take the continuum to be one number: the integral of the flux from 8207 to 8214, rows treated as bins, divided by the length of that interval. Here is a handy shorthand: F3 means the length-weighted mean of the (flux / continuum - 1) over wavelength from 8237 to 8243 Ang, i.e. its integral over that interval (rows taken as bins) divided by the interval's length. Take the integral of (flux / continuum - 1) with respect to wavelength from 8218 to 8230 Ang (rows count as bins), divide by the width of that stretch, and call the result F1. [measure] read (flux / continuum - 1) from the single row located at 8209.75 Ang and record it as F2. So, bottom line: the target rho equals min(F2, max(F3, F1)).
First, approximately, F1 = -0.06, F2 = 0.21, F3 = -0.16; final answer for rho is -0.06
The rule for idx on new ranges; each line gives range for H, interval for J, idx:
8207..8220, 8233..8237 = 22.6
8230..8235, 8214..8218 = 22.2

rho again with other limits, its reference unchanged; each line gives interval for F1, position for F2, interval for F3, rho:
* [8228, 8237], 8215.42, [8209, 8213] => -0.09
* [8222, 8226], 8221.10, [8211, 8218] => -0.25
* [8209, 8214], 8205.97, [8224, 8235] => -0.22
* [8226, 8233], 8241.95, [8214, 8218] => -0.17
